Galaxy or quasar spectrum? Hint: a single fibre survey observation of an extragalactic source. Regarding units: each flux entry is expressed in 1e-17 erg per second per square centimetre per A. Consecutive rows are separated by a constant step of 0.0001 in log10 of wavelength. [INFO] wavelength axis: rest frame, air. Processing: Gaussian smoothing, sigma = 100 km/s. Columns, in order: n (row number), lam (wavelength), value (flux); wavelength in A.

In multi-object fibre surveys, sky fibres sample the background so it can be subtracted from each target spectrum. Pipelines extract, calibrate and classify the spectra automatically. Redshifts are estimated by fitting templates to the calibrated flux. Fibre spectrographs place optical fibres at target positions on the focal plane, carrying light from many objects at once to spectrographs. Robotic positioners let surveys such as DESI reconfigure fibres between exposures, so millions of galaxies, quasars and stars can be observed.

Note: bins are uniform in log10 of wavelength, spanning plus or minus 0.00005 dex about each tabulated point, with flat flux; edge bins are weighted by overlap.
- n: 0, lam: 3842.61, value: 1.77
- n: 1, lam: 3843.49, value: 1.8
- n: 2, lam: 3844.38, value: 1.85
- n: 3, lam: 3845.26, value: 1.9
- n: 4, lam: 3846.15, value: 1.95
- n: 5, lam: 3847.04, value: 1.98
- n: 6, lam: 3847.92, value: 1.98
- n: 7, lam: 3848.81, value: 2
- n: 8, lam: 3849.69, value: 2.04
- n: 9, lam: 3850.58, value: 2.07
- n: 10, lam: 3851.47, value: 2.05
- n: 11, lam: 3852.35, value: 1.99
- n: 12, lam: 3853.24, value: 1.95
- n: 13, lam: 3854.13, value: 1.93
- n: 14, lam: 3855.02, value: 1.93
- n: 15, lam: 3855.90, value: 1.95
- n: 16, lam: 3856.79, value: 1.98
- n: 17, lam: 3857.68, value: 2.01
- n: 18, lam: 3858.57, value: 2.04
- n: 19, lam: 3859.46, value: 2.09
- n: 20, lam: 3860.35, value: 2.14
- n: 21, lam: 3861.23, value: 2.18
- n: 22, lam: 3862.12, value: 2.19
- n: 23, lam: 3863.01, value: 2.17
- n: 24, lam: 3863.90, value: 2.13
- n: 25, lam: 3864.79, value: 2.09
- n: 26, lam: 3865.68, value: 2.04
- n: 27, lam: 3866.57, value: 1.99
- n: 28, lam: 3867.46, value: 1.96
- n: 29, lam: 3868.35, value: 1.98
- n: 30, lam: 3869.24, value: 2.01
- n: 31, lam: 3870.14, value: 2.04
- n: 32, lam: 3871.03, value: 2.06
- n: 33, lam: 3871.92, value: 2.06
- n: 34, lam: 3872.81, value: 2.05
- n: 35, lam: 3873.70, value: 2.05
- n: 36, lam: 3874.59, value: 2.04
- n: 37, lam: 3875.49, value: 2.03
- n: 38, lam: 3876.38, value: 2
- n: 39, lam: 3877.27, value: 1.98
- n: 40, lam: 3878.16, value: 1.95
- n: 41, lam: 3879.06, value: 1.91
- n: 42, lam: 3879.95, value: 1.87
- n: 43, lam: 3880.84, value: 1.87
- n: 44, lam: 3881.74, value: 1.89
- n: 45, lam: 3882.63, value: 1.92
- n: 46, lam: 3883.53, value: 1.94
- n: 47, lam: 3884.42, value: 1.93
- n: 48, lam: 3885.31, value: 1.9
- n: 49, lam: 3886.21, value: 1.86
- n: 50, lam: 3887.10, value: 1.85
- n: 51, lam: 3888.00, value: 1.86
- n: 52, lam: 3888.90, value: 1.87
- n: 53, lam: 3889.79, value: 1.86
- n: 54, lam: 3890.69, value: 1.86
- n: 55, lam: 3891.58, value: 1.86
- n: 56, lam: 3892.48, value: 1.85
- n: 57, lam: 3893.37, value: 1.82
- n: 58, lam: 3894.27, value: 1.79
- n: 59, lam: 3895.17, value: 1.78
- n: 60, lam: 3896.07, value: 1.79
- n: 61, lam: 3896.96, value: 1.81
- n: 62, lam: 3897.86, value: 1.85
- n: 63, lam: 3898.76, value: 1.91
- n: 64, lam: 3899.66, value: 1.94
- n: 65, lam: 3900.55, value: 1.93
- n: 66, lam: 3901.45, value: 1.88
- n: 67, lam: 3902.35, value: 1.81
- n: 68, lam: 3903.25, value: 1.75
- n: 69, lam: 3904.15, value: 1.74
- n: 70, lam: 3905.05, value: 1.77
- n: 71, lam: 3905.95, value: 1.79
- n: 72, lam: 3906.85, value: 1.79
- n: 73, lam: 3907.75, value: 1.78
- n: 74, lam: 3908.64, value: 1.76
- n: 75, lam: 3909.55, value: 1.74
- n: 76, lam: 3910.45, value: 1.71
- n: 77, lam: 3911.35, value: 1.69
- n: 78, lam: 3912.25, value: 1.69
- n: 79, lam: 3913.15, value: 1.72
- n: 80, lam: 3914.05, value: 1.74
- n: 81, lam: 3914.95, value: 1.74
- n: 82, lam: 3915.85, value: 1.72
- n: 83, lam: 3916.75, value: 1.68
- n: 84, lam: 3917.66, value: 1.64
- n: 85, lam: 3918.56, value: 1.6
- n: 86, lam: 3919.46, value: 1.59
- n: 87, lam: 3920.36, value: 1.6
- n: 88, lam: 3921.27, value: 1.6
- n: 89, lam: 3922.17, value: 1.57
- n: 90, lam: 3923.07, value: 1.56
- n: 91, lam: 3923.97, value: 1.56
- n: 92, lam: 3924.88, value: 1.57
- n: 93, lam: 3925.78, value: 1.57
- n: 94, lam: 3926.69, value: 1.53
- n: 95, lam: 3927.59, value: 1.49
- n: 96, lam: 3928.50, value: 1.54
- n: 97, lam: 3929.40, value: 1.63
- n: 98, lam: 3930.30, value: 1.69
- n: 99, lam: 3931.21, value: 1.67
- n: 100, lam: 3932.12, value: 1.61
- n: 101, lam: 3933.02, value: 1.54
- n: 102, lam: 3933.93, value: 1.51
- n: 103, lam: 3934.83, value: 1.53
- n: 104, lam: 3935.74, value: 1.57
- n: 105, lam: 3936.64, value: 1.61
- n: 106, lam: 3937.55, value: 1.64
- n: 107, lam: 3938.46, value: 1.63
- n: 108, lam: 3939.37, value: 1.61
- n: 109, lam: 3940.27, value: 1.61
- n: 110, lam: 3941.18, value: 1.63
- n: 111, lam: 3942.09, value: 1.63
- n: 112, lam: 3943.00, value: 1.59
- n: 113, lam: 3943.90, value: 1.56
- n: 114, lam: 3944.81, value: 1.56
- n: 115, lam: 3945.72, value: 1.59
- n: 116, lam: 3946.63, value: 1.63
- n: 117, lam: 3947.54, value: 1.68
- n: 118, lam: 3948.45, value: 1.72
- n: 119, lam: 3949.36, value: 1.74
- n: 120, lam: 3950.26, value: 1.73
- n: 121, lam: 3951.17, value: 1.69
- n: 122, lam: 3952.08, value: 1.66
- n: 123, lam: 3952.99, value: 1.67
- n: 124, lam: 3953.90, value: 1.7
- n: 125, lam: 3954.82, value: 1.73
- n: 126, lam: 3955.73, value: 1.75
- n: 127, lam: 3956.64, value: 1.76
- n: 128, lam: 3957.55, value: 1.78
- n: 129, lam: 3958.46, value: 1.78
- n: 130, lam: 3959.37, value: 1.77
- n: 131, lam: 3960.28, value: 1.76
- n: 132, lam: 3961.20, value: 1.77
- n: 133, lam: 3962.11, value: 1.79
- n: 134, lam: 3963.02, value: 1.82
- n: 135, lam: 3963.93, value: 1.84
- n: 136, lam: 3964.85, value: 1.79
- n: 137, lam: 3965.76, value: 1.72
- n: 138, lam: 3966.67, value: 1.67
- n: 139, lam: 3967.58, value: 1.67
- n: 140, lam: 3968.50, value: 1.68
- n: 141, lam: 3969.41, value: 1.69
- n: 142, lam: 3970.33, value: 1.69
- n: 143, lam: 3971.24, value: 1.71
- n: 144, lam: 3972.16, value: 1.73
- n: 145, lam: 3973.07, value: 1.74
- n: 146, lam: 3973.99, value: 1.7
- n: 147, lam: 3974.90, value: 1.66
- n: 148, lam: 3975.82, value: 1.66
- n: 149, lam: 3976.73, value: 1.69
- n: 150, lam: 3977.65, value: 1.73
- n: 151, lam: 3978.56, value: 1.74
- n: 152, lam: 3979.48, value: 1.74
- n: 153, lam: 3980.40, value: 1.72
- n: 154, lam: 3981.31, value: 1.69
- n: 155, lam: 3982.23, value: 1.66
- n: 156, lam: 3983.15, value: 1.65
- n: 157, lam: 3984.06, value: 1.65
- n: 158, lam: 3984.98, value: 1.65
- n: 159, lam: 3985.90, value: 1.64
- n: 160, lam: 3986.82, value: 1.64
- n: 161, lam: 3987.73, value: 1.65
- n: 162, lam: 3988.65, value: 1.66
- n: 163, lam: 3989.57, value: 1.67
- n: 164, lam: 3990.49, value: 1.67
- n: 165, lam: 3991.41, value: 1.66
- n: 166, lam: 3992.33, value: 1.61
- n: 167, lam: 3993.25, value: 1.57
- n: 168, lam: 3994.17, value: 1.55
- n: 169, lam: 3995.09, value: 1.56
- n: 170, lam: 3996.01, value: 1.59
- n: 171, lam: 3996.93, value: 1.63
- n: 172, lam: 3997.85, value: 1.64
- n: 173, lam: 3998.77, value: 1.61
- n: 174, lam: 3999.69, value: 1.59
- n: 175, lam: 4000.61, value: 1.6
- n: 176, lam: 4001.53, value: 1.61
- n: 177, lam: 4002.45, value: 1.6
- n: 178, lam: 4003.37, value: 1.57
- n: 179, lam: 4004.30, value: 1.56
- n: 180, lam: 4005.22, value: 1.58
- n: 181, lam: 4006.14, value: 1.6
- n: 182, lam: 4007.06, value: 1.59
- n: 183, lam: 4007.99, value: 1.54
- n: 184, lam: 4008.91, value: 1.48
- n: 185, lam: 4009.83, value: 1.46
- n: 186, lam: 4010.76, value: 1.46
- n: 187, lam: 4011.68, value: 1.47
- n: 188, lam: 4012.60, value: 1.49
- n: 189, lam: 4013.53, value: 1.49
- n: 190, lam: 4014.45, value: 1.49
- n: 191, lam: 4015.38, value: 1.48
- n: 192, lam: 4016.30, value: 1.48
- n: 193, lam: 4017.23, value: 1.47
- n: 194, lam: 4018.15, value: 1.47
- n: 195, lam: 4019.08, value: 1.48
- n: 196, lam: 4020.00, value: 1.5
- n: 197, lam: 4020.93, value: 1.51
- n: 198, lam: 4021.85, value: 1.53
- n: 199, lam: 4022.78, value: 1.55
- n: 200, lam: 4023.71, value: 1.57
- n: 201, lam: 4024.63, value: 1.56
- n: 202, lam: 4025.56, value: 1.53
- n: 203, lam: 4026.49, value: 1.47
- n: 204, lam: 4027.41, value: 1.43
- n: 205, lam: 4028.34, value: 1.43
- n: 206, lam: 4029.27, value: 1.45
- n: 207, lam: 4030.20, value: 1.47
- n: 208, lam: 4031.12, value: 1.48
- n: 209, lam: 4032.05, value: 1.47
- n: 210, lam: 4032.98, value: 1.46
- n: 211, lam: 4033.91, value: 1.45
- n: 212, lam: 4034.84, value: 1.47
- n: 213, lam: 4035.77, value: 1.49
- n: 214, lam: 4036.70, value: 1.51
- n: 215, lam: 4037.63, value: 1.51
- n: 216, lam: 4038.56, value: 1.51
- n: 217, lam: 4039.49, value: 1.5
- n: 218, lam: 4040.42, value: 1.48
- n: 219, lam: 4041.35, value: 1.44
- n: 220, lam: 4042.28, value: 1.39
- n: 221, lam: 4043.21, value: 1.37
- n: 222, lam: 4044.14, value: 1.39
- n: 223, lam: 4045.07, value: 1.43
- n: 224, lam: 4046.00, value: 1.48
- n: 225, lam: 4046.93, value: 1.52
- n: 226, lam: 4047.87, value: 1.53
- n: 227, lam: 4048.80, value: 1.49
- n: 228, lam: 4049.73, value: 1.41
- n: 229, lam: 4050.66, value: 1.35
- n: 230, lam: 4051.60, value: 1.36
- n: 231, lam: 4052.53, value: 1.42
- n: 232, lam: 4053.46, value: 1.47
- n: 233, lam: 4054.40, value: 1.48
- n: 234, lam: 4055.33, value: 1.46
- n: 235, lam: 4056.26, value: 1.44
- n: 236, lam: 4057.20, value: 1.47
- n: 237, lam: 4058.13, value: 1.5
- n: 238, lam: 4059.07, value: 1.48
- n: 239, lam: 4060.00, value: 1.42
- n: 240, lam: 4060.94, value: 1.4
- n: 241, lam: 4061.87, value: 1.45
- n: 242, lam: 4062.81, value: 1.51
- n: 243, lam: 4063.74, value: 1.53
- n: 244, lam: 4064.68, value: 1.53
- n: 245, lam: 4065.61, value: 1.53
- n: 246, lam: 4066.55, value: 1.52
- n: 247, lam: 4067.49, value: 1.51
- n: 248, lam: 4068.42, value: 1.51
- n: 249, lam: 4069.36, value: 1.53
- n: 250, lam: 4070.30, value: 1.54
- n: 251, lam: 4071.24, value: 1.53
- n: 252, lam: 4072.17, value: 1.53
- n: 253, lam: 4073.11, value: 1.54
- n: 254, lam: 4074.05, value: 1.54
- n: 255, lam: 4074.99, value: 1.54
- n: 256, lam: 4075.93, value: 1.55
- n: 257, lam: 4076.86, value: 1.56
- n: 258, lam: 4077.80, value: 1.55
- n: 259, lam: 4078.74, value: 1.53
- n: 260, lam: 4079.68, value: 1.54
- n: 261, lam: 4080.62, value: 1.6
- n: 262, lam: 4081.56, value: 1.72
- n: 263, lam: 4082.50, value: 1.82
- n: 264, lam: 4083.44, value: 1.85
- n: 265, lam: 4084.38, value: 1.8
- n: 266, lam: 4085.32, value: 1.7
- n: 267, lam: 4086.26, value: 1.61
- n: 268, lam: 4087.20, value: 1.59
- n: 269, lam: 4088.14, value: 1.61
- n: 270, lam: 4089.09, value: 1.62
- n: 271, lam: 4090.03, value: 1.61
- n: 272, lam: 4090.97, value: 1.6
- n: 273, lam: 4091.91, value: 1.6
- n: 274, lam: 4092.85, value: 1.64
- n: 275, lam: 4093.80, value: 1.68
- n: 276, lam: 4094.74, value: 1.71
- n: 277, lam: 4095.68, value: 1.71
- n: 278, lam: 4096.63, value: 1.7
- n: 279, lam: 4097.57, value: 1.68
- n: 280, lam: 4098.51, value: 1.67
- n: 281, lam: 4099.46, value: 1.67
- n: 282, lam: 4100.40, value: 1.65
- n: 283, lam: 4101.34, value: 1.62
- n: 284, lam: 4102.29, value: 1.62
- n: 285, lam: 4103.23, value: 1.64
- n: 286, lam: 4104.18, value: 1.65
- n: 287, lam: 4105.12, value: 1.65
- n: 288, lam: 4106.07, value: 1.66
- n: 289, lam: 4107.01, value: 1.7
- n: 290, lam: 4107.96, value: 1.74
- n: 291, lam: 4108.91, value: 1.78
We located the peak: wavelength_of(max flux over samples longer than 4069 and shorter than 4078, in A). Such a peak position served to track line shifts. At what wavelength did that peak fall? 4076.86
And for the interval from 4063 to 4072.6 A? 4070.30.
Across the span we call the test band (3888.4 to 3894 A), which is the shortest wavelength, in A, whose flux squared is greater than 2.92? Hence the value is 3888.90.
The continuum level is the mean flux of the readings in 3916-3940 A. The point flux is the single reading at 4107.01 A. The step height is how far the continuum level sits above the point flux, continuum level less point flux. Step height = -0.11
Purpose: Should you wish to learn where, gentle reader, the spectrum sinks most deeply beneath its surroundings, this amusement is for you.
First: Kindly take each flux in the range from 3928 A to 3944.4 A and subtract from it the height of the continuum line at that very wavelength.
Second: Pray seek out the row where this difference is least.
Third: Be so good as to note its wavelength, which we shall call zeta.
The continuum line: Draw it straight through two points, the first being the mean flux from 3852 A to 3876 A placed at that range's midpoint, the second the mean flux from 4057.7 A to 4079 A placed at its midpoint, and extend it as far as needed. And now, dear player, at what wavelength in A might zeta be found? 3933.93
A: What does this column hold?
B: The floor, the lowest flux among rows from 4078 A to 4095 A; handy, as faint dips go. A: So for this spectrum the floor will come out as 1.53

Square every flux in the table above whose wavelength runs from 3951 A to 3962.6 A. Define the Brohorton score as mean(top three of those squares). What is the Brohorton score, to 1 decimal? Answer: 3.2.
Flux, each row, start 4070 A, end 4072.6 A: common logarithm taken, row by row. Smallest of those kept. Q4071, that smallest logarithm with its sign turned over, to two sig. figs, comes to -0.18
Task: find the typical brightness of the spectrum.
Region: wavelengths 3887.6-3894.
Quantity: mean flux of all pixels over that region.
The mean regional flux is 1.85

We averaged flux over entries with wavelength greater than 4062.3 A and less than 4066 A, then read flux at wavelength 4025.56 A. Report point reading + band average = 3.06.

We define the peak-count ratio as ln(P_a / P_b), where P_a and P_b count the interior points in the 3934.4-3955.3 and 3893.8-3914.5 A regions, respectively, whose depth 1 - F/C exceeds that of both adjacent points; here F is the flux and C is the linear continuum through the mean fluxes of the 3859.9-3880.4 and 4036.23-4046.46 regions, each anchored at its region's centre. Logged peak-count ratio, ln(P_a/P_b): 0.0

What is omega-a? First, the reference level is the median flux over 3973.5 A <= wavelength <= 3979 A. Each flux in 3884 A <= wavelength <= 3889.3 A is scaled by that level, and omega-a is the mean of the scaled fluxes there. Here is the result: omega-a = 1.11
